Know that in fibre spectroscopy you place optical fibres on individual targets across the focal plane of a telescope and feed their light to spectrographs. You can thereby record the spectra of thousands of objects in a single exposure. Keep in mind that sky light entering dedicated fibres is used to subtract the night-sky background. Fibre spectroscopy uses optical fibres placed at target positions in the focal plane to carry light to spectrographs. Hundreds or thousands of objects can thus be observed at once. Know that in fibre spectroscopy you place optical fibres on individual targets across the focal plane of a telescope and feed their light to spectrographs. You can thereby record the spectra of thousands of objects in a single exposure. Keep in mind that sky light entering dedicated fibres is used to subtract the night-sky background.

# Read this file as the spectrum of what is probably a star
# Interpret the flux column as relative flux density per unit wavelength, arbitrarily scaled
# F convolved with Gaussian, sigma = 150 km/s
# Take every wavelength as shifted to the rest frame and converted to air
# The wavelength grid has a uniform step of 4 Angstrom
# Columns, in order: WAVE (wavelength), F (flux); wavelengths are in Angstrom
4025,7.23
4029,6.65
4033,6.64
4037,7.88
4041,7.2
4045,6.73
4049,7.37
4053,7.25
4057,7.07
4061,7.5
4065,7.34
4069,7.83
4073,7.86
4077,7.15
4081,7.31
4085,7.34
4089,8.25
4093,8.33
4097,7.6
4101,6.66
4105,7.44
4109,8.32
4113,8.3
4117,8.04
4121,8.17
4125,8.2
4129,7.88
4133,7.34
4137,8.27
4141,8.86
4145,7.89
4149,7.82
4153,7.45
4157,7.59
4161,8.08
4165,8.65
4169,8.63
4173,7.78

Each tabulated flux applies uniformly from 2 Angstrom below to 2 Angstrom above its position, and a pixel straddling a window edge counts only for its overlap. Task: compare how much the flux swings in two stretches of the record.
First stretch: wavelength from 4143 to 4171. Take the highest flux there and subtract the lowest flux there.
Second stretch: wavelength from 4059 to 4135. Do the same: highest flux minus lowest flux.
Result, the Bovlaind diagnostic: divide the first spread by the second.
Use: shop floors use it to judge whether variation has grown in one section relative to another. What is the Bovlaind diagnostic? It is 0.72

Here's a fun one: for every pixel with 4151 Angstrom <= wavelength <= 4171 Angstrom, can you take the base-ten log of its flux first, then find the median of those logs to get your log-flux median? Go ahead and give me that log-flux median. 0.91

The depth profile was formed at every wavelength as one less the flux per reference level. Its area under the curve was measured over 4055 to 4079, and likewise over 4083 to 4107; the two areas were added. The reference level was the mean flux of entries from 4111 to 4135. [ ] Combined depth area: 2.7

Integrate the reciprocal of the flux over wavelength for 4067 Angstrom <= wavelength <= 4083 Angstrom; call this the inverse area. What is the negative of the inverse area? -2.13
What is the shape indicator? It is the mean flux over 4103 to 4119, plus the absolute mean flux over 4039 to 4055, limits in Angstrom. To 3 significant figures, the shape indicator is 15.2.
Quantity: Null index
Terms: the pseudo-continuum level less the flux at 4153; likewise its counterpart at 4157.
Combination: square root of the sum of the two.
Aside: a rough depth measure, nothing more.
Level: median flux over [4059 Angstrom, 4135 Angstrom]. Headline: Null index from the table 0.79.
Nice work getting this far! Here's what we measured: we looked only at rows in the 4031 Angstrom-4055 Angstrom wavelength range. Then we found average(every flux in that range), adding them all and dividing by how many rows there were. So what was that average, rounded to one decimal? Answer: 7.2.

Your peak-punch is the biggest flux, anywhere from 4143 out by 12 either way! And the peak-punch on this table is 8.86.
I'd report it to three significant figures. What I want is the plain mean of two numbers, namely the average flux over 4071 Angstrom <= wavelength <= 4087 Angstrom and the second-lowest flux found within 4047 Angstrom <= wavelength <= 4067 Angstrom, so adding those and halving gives 7.33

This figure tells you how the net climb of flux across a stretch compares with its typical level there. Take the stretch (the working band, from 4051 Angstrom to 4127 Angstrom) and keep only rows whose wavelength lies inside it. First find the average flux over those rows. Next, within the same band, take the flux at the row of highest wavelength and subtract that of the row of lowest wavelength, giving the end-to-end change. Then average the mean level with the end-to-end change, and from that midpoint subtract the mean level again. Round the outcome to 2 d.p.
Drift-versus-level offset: -3.37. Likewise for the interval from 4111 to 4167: -3.84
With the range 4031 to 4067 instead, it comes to -3.26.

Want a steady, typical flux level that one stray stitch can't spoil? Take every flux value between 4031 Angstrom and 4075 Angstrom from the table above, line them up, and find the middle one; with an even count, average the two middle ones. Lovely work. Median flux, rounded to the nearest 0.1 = 7.3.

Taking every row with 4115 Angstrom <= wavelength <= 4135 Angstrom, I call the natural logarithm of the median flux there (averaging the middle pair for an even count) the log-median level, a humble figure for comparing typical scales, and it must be 2.08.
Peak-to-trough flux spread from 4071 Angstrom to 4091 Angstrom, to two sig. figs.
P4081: 1.1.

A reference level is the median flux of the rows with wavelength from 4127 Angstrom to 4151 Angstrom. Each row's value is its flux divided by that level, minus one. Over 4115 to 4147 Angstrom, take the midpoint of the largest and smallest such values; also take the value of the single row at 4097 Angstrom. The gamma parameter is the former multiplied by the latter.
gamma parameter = -0.001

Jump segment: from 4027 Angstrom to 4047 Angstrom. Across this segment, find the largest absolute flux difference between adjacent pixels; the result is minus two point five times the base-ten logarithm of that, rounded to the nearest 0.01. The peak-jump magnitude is -0.23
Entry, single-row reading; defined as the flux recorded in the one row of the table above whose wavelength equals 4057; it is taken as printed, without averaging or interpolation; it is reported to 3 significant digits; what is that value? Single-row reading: 7.07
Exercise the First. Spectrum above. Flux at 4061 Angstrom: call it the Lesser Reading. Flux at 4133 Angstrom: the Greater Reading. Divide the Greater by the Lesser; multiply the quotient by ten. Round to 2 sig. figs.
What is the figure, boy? 9.8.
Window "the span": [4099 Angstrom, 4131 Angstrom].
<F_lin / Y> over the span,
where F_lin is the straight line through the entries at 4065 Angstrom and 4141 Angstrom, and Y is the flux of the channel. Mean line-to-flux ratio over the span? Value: 1.06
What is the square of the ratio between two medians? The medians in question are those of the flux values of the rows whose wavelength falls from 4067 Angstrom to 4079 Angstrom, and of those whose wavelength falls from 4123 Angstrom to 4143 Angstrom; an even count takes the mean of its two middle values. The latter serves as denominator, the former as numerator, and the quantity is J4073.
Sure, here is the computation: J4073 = 0.912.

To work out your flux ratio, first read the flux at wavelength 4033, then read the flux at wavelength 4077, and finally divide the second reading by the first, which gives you 1.08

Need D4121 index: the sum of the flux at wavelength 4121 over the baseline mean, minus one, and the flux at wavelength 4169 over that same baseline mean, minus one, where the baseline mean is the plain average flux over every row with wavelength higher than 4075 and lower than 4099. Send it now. 0.19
